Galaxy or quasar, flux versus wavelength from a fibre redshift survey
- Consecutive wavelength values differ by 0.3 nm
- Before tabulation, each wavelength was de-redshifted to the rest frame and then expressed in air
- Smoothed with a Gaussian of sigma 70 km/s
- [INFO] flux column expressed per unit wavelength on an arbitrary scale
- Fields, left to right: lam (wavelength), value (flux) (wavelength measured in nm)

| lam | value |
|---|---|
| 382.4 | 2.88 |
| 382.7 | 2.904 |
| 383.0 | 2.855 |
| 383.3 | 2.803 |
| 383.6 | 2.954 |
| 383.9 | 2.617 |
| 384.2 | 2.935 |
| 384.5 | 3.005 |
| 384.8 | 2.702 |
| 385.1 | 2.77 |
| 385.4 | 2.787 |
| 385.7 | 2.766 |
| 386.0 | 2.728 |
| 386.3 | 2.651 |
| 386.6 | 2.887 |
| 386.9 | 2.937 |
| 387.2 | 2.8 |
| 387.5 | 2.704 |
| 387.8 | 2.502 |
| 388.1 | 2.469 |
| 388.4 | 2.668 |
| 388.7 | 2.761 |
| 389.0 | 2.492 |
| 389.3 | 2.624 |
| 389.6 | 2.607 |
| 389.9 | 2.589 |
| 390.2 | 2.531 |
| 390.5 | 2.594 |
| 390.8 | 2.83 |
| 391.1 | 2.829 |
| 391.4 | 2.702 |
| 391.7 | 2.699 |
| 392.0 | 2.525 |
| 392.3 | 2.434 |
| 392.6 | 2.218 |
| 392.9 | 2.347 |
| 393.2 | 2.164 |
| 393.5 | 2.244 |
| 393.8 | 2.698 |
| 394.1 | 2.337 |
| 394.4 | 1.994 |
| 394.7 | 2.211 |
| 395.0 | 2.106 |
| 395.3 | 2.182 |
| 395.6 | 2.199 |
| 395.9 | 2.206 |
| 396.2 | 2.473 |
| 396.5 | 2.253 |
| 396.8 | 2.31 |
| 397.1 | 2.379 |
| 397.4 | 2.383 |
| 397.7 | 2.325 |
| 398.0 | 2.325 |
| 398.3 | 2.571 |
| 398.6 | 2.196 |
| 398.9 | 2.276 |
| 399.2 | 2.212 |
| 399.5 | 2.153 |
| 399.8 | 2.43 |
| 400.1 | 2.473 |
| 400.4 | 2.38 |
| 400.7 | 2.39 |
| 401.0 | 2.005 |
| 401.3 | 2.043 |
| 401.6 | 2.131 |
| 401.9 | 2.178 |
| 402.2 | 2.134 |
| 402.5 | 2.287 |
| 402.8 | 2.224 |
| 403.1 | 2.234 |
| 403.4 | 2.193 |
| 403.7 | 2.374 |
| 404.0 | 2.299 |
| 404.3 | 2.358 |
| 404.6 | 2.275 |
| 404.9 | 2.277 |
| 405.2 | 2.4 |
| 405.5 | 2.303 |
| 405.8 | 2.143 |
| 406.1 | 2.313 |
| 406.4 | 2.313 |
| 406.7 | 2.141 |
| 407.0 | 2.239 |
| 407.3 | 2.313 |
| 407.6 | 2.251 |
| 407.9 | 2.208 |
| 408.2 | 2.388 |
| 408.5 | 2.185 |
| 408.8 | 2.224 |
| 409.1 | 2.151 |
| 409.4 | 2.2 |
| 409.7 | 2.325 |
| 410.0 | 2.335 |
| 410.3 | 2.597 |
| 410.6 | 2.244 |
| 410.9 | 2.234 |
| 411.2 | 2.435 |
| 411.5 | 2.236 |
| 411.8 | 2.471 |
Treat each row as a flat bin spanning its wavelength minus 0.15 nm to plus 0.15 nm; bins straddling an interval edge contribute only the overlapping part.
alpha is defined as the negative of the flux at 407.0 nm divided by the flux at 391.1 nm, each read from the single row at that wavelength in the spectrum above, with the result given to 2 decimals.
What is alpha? -0.79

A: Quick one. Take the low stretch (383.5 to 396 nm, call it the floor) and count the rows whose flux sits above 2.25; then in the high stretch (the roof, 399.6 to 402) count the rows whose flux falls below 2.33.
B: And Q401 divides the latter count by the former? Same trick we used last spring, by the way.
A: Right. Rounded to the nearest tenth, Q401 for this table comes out 0.1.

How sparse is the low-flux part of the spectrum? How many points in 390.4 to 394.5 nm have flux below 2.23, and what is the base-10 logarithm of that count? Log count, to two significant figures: 0.48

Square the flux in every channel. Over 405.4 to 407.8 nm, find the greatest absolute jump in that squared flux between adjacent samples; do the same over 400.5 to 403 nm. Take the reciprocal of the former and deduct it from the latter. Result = 0.39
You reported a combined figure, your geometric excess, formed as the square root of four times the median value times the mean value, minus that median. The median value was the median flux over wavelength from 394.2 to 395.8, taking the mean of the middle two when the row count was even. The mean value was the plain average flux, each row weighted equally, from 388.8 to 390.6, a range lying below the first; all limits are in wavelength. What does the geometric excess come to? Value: 2.56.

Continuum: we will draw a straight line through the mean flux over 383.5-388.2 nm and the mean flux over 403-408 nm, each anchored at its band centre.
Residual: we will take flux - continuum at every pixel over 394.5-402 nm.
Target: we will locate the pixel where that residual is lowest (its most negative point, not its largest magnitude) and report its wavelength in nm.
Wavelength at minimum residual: 395.0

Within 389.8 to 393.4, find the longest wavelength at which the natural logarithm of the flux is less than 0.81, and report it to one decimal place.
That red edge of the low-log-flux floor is 393.2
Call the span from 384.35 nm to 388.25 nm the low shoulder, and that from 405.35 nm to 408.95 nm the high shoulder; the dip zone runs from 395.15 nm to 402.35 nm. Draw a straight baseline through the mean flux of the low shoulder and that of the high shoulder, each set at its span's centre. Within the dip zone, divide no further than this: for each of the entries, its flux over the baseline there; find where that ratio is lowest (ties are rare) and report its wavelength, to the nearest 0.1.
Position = 401.0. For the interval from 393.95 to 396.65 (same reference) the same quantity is 394.4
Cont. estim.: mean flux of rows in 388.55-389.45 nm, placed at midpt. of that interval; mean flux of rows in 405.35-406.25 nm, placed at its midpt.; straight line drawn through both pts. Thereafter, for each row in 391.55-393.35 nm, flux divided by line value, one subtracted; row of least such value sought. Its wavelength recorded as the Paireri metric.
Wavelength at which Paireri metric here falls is 393.2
